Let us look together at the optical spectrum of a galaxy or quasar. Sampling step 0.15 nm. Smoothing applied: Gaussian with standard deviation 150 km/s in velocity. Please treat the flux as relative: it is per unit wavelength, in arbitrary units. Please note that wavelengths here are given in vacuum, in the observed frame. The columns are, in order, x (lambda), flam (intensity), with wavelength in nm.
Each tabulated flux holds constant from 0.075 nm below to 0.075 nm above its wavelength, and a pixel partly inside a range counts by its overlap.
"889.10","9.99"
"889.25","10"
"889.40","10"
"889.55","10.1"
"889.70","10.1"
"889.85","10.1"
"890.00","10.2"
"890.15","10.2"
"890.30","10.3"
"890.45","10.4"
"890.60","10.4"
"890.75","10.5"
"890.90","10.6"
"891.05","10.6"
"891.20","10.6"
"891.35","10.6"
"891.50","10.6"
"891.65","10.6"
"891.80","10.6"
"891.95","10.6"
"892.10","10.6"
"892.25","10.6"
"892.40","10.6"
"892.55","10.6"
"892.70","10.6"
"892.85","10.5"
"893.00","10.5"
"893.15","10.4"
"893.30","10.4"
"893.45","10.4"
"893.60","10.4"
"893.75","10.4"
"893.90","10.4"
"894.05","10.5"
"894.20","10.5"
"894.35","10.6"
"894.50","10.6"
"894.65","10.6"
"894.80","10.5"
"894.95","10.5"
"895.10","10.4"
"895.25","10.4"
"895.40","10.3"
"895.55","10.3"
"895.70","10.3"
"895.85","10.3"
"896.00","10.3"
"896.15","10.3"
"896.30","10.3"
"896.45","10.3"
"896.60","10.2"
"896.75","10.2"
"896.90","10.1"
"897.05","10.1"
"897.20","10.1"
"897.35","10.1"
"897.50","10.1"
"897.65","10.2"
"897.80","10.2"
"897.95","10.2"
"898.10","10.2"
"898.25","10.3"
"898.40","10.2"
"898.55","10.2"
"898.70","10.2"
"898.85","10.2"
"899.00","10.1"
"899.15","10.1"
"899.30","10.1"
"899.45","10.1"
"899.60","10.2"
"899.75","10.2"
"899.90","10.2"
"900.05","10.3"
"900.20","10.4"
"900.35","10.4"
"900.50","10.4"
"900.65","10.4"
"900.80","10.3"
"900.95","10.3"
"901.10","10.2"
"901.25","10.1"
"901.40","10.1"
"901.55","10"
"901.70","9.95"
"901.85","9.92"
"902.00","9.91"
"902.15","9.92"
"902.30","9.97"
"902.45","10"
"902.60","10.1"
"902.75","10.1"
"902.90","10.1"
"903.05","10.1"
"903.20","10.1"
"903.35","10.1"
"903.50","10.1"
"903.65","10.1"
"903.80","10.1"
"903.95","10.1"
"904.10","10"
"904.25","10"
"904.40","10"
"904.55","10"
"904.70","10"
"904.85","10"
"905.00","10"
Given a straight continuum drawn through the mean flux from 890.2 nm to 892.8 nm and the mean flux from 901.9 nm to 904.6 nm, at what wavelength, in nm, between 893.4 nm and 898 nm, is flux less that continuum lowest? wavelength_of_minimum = 896.90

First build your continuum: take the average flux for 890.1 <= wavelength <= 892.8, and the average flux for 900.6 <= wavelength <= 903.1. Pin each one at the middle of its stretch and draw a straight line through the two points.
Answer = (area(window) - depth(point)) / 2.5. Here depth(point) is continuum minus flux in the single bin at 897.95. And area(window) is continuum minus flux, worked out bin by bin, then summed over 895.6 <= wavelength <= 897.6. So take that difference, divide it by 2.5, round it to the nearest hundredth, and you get 0.52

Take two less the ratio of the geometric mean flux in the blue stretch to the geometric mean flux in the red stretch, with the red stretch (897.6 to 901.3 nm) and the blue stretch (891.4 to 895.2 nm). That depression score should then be 0.971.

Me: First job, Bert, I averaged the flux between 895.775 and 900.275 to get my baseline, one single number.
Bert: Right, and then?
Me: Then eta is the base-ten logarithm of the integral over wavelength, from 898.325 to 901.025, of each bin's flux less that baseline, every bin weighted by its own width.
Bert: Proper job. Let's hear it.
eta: -1.0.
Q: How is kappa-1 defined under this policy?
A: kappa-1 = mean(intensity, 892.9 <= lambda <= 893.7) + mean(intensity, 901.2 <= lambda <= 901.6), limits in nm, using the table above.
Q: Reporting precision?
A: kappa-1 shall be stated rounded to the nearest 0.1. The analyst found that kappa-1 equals 20.5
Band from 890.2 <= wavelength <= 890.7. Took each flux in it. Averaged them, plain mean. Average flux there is 10.4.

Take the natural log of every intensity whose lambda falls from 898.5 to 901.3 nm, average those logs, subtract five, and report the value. -2.67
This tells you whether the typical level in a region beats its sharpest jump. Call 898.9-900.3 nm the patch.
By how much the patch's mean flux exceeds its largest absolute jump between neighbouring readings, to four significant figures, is 10.09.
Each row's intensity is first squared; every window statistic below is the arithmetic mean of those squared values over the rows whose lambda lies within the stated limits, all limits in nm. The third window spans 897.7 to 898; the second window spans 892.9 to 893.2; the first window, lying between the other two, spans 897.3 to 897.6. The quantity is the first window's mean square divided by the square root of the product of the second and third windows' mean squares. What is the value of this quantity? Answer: 0.96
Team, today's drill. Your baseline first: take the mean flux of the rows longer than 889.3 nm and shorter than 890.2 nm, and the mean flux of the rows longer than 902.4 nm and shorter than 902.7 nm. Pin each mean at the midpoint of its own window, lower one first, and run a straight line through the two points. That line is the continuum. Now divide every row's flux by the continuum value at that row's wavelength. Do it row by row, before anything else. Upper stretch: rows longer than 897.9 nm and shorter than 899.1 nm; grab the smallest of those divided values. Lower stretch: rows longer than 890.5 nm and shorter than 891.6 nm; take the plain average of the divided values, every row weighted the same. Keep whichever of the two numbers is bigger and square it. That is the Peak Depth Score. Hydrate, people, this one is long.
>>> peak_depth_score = 1.09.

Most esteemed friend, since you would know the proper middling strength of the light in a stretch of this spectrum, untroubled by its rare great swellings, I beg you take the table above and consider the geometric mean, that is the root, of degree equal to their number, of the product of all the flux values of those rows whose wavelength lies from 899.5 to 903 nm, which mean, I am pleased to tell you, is 10.15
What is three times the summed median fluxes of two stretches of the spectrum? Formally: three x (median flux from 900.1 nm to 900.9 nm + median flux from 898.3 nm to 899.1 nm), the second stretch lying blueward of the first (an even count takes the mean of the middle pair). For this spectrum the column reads 61.8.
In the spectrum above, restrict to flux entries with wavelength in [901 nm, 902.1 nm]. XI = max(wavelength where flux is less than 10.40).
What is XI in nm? 902.00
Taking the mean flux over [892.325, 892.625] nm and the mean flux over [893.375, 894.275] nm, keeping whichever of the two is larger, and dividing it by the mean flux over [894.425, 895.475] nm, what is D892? 1.01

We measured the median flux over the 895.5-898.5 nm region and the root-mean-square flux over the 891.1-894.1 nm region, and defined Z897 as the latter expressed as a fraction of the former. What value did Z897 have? 1.03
